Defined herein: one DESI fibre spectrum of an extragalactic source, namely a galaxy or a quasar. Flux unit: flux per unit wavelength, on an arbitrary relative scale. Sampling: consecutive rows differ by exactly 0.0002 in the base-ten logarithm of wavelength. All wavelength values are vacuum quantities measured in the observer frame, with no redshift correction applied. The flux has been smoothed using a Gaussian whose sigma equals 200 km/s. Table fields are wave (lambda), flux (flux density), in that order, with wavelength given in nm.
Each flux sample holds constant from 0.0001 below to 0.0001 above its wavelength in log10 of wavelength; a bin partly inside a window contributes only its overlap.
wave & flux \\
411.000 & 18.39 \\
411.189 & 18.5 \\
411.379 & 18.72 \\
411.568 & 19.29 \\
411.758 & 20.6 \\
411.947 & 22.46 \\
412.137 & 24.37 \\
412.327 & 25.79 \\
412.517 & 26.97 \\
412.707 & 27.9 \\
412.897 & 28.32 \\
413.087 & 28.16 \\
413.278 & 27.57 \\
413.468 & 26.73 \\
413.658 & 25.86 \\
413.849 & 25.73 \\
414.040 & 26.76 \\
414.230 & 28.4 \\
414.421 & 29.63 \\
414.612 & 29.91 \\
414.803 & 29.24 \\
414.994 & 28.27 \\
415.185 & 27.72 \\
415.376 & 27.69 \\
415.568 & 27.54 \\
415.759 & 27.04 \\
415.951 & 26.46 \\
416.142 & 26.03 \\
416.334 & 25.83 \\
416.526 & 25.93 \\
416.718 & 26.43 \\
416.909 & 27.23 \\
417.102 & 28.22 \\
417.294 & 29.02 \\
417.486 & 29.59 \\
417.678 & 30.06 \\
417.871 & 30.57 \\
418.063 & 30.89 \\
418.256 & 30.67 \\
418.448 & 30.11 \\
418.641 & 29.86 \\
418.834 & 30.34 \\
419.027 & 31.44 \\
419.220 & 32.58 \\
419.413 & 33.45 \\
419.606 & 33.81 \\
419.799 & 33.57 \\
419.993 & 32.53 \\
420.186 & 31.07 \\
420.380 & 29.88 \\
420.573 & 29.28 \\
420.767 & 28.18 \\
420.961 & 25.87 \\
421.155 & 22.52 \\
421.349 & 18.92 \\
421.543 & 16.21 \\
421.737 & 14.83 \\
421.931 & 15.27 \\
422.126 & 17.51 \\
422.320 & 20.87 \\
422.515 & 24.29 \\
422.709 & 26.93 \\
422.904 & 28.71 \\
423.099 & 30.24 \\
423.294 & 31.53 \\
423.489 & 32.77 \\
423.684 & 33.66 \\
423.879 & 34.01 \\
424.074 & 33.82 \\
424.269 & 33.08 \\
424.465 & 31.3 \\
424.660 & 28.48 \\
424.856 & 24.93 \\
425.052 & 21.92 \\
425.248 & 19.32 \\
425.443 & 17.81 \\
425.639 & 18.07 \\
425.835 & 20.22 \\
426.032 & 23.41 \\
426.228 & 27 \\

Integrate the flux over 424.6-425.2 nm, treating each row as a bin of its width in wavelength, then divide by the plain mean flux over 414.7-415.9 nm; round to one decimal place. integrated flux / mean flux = 0.5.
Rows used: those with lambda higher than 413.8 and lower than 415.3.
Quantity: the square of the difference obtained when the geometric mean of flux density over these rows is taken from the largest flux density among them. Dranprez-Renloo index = 3.0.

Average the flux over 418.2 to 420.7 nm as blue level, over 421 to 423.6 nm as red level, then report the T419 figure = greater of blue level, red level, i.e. 31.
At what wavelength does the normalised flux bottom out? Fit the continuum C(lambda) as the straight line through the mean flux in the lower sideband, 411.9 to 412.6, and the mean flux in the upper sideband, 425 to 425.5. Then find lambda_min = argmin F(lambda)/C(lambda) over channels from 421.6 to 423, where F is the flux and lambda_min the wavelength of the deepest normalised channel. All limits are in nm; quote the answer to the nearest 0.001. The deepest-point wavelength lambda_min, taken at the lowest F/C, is 421.737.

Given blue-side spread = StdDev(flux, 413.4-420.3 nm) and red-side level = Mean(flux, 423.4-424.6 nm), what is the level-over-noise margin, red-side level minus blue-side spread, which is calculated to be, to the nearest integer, 31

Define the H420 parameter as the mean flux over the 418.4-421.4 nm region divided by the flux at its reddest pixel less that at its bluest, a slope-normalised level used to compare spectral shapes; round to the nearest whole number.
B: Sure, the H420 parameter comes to -3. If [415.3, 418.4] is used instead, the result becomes 9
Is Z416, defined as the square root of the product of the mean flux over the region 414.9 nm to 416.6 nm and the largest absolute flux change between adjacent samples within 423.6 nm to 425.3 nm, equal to 9.8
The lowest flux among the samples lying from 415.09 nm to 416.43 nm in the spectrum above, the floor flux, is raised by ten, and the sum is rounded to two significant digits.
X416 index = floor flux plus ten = 36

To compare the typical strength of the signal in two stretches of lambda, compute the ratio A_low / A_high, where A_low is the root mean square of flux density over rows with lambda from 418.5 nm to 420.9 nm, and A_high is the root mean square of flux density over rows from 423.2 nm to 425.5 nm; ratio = 1.08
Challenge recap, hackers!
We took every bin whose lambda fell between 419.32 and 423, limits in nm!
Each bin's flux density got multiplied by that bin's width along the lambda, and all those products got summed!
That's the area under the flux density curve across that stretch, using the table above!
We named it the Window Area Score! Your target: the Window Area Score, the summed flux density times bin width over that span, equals 94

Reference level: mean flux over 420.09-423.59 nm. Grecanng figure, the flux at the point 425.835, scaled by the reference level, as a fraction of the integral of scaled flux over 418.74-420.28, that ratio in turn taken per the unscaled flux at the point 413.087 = 0.0144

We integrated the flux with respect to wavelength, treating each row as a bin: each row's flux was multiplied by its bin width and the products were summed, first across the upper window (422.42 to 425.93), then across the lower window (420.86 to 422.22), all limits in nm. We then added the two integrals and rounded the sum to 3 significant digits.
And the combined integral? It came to 121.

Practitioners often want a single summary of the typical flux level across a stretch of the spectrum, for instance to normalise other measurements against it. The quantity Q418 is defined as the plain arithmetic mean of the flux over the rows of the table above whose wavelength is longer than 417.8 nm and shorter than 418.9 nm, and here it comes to 30.4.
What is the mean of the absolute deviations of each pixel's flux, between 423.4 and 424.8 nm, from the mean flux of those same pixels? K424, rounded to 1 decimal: 1.5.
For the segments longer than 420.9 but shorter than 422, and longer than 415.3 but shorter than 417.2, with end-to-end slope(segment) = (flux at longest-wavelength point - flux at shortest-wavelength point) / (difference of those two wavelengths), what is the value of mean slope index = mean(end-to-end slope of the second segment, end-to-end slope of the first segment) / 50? -0.11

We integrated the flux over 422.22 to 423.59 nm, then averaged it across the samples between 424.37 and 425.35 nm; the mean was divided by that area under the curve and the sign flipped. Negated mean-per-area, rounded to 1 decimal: -0.7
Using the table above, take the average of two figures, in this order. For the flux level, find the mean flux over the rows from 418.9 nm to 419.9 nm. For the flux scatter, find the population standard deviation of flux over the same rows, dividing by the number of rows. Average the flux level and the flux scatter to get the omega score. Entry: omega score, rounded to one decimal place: 16.9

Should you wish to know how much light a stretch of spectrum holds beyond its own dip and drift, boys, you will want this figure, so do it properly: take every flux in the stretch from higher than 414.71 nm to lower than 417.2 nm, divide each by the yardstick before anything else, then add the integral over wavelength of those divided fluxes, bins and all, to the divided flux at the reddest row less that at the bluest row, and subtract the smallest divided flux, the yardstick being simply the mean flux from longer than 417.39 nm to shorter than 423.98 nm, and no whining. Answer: 1.46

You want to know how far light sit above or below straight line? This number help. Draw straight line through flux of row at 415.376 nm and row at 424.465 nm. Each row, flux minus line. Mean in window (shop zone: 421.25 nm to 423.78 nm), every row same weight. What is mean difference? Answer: -7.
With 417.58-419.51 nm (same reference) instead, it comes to 2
